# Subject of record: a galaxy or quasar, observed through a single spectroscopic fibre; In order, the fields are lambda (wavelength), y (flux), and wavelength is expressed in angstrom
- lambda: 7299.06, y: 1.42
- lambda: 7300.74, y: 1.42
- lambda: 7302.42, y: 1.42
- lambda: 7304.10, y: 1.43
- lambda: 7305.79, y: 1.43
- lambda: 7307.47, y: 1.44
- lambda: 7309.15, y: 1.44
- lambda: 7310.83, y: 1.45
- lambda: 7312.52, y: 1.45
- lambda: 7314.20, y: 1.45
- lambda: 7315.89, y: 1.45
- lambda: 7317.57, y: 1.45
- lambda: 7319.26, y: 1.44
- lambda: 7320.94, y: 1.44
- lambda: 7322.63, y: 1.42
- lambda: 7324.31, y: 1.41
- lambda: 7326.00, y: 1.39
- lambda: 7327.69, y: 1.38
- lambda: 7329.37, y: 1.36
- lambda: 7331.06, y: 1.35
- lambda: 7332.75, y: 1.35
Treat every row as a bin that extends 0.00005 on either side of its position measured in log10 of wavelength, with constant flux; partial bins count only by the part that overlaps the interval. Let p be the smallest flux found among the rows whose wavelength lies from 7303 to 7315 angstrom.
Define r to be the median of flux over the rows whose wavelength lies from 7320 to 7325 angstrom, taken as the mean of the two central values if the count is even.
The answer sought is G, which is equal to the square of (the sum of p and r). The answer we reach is 8.12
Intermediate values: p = 1.43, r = 1.42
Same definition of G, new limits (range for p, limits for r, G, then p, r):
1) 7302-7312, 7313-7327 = 8.18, 1.42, 1.44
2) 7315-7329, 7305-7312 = 7.95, 1.38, 1.44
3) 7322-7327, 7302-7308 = 7.95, 1.39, 1.43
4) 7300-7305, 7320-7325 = 8.07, 1.42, 1.42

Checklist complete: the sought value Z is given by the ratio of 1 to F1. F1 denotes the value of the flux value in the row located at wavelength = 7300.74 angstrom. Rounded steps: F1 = 1.42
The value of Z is 0.70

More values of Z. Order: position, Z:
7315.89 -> 0.69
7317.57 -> 0.69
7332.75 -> 0.74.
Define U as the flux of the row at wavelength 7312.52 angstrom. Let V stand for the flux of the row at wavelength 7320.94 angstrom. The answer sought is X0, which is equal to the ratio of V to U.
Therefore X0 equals 0.99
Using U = 1.45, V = 1.44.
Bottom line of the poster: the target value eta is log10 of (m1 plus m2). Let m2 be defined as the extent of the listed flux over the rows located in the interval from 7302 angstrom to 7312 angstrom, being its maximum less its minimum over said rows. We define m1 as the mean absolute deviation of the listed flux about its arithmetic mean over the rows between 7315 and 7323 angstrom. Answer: -1.4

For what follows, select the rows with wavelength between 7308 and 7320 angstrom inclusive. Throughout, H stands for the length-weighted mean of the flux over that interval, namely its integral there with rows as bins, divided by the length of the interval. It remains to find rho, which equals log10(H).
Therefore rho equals 0.160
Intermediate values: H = 1.447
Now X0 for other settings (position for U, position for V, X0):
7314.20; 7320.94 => 0.99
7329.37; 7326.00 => 1.02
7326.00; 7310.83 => 1.04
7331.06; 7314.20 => 1.07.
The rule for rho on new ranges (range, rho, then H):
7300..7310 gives 0.156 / 1.431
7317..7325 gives 0.156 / 1.432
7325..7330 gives 0.139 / 1.379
